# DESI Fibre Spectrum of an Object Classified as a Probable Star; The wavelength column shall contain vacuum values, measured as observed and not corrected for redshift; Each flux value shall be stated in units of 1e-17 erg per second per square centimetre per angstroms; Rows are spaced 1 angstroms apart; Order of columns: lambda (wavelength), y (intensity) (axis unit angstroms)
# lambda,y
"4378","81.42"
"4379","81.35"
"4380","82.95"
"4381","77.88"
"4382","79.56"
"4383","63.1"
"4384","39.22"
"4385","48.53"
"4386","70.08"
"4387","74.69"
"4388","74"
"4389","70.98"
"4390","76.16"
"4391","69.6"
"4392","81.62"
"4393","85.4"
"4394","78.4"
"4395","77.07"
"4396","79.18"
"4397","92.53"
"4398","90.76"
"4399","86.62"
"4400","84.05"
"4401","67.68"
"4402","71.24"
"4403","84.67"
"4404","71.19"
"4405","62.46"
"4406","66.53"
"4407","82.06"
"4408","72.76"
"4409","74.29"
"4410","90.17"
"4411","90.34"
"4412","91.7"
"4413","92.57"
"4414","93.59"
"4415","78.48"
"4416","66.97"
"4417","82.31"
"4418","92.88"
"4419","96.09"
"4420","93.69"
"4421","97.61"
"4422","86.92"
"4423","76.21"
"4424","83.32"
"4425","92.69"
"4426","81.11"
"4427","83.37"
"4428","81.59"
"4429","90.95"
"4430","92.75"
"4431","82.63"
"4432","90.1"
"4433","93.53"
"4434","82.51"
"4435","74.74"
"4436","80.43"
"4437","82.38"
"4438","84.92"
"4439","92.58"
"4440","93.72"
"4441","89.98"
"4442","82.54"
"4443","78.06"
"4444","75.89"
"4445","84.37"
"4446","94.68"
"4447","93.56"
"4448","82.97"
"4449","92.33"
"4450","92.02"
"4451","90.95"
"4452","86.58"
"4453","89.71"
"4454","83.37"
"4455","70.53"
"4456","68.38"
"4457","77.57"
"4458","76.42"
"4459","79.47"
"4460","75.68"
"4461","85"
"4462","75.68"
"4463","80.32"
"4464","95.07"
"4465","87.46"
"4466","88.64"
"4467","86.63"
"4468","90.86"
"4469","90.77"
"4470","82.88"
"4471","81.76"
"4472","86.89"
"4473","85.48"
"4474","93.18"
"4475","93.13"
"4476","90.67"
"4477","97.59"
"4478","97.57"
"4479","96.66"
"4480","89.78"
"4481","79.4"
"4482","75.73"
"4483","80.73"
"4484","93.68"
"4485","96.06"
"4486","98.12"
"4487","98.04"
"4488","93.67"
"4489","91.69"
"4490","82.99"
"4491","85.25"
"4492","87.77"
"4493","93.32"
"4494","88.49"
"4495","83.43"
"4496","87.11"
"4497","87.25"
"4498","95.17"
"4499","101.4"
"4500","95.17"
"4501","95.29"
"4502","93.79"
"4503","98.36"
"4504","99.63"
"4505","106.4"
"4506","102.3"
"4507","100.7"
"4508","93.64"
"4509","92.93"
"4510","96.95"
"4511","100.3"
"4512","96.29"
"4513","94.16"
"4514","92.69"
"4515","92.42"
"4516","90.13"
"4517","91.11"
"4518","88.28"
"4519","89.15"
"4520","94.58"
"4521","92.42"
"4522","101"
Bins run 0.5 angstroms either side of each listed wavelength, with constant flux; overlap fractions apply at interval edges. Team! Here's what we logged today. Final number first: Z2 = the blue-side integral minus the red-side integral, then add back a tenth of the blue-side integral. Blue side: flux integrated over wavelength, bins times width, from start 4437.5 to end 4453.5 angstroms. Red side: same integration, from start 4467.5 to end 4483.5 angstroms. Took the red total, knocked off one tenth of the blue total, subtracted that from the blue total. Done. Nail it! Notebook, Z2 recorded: 132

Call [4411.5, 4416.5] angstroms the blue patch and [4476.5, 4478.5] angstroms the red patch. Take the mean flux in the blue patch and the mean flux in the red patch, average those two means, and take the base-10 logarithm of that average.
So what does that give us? 1.96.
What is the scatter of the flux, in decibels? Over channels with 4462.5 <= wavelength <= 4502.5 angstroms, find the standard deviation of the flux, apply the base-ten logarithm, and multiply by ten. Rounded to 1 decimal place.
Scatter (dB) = 7.8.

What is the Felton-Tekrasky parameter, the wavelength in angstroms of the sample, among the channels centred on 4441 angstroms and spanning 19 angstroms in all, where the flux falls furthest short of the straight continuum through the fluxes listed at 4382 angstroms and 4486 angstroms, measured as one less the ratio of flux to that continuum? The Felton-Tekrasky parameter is 4444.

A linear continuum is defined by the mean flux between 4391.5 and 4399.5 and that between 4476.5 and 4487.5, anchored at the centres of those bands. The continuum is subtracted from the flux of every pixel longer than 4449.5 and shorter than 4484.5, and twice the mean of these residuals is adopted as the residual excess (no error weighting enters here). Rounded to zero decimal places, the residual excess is -9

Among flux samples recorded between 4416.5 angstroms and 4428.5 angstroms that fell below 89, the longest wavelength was 4428 angstroms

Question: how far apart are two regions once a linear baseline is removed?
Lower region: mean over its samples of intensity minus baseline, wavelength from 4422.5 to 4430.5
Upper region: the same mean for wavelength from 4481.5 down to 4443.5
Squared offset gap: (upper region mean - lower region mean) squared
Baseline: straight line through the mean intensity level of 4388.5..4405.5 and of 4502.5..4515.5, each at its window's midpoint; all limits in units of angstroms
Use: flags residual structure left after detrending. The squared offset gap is 29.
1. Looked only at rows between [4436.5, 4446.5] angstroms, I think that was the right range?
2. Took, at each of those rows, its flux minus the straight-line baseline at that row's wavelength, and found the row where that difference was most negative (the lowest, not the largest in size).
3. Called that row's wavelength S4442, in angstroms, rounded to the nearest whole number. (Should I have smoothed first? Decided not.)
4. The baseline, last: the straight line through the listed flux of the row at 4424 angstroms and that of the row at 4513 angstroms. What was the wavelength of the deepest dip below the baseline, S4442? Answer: 4444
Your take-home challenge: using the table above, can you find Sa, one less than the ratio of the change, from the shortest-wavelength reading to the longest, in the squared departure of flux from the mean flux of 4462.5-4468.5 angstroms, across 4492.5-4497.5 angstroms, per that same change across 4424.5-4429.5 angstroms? 1.0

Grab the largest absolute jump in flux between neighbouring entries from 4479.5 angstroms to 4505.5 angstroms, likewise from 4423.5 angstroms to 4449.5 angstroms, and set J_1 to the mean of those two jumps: 12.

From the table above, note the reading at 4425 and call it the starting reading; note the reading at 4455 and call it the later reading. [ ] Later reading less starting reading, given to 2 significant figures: -22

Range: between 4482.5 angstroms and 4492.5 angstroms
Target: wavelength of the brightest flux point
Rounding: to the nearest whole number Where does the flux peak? 4486 angstroms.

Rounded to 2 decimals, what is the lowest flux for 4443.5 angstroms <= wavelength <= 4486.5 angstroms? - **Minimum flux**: 68.38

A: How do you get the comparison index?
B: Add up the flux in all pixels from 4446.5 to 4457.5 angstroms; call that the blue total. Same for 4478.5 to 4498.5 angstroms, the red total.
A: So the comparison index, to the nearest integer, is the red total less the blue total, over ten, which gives 86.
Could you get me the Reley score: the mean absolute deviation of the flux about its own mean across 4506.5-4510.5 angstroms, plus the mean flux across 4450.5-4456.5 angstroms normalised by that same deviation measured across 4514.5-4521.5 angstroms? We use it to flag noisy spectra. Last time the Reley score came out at 51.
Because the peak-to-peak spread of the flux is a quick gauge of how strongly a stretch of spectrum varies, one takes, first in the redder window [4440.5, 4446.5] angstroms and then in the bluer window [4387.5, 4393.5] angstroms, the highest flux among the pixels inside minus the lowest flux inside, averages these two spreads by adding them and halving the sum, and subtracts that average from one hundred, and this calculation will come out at 83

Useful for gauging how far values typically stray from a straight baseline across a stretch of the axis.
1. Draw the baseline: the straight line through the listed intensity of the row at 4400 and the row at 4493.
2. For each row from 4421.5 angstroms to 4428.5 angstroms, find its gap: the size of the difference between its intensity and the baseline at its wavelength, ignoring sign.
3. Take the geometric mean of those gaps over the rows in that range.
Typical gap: 3.9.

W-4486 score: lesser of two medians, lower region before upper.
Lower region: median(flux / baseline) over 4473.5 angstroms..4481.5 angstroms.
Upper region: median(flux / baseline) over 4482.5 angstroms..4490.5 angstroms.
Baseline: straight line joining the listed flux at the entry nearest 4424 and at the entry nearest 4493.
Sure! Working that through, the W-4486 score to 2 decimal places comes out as 1.01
